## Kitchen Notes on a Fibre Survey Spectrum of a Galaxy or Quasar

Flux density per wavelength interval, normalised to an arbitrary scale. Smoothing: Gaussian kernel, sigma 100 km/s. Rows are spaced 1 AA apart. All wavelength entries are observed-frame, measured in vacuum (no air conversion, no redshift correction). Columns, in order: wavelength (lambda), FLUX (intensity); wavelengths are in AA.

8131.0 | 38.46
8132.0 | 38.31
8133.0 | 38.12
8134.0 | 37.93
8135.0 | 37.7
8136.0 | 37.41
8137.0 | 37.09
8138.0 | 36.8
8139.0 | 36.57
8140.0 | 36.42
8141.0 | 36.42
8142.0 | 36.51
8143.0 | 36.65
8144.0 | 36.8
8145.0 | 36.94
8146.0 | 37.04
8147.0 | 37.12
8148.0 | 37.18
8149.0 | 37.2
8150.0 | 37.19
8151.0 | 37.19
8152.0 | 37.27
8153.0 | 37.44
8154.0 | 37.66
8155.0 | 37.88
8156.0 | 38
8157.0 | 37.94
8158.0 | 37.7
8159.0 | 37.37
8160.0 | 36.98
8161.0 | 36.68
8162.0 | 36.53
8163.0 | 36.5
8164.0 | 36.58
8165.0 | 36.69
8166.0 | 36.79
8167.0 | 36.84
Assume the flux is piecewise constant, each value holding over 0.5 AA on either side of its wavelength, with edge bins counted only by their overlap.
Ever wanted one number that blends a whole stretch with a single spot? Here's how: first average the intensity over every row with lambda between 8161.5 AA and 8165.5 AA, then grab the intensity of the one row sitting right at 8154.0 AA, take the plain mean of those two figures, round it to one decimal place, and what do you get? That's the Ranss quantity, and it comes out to 37.1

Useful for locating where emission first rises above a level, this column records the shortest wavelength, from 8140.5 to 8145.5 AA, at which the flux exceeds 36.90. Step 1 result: 8145.0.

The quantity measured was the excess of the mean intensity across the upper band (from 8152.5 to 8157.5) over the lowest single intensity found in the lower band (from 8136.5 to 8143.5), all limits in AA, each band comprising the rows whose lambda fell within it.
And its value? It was 1.4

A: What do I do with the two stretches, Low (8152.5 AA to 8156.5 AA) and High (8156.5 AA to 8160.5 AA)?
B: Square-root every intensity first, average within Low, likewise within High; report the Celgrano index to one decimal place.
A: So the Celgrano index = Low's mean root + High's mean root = 12.3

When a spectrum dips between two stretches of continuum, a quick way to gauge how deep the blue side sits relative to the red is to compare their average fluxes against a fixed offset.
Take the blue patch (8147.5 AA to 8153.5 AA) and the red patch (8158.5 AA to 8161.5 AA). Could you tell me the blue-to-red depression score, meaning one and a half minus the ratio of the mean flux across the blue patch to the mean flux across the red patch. 0.49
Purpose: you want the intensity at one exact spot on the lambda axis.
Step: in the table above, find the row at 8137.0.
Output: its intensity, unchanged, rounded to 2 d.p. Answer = 37.09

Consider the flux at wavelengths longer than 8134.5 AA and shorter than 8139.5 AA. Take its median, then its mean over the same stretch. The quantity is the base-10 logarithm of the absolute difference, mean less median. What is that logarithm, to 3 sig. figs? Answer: -1.62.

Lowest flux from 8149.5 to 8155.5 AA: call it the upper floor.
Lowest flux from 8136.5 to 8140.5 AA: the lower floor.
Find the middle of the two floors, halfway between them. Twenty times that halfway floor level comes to 736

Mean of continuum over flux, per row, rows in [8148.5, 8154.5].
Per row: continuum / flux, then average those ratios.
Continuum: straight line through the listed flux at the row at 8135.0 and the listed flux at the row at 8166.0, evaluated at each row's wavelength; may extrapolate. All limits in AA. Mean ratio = 1.00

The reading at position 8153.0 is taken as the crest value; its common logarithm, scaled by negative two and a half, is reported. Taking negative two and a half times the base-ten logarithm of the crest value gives -3.93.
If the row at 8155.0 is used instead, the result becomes -3.95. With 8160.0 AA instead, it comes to -3.92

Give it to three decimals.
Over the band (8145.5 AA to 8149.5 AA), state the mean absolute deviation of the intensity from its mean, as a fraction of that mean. 0.001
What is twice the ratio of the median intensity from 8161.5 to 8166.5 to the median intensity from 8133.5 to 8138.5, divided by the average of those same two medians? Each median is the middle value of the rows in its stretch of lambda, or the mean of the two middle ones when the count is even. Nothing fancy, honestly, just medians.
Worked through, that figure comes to 0.0529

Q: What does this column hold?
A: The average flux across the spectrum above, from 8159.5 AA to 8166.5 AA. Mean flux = 36.7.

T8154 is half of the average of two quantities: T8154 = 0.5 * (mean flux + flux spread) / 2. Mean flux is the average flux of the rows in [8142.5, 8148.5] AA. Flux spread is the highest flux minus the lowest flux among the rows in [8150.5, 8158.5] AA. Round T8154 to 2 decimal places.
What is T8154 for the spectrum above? 9.44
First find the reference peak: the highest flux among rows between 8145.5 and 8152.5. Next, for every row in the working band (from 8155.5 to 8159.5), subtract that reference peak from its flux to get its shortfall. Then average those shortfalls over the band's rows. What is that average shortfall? 0.48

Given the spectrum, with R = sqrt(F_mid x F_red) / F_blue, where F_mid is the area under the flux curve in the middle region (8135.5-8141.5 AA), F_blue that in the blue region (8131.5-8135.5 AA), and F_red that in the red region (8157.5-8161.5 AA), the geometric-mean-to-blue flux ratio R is 1.2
